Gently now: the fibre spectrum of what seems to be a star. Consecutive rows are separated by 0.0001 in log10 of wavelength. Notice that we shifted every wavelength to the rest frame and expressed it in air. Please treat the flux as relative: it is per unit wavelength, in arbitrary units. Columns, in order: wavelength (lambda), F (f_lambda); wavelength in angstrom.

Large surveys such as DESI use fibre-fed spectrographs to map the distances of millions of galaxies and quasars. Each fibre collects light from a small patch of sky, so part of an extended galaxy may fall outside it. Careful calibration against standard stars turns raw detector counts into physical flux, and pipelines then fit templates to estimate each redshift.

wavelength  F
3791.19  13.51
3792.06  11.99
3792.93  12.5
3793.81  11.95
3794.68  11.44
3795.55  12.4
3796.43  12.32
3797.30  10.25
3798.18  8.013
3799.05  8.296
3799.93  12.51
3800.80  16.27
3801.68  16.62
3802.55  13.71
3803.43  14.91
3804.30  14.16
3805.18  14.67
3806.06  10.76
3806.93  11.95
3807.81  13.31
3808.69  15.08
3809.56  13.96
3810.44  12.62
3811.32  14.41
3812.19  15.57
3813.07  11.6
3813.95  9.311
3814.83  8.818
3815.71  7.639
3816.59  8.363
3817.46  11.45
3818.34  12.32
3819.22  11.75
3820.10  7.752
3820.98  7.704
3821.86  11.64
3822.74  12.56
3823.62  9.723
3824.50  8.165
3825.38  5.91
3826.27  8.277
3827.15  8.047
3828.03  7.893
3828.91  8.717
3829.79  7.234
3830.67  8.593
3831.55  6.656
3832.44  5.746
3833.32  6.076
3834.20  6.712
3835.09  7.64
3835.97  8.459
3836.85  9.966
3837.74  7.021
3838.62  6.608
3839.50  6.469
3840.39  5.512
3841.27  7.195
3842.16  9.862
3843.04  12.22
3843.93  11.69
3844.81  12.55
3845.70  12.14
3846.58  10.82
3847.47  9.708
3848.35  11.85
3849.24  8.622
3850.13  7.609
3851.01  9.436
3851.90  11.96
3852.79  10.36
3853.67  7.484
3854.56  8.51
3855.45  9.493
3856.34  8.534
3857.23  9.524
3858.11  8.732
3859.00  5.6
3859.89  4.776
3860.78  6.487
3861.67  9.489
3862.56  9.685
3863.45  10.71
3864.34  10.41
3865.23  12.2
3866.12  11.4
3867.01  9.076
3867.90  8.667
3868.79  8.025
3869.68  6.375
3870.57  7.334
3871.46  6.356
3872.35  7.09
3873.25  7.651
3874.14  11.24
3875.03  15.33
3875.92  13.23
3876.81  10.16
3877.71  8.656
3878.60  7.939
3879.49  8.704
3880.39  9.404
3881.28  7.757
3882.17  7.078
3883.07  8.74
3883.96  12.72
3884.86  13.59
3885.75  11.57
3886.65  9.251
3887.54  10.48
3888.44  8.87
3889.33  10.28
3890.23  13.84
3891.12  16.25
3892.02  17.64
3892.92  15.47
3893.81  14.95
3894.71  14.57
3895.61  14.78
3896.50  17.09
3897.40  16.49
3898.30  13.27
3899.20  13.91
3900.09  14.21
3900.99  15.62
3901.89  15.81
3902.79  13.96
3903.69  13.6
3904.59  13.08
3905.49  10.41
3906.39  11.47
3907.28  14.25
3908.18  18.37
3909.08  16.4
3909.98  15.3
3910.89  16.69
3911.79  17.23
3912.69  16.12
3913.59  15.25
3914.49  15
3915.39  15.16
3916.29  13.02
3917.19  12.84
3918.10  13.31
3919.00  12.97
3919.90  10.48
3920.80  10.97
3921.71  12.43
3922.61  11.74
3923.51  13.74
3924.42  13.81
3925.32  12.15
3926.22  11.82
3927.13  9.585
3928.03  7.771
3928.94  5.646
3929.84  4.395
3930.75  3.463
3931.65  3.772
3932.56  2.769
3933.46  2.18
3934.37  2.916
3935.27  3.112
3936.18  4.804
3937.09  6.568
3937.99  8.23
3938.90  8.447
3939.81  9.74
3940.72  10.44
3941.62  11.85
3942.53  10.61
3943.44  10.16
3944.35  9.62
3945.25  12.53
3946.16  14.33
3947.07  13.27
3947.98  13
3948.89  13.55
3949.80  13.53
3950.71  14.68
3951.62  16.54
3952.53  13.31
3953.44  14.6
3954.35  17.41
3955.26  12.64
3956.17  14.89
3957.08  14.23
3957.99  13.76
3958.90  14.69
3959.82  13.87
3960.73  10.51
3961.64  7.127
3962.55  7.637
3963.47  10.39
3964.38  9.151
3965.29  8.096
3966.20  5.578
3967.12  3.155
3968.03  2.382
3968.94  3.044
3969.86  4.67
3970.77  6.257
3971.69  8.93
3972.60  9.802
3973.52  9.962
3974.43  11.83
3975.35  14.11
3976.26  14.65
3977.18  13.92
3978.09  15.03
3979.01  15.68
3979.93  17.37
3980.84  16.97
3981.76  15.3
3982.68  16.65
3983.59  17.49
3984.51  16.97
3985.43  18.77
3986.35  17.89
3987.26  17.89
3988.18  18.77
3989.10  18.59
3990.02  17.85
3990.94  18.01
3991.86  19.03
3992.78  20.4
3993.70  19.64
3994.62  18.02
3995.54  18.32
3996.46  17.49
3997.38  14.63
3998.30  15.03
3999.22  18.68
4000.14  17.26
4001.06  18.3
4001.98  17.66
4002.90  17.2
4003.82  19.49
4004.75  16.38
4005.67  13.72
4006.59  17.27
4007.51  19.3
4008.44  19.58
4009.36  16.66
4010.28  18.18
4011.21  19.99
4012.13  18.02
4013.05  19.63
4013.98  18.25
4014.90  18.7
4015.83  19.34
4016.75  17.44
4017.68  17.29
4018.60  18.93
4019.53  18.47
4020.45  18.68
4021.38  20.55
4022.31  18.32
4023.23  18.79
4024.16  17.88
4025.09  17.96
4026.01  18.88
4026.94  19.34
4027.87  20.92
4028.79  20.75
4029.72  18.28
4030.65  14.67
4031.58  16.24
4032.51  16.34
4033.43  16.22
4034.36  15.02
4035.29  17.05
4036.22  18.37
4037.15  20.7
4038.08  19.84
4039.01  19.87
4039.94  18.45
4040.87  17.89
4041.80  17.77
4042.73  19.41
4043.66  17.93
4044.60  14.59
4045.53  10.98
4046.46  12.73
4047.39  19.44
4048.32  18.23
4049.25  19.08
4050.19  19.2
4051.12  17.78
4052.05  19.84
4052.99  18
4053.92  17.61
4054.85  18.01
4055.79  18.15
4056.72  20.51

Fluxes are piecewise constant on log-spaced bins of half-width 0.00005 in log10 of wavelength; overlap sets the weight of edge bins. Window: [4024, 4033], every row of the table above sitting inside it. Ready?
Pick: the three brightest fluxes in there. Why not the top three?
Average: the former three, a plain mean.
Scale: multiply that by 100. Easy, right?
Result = 2034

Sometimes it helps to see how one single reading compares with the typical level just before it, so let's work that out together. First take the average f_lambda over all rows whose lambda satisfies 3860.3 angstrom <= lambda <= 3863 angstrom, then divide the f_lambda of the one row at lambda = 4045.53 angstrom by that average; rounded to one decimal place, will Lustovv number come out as 1.3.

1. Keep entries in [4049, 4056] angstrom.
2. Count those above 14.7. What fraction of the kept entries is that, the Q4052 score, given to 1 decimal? 1.0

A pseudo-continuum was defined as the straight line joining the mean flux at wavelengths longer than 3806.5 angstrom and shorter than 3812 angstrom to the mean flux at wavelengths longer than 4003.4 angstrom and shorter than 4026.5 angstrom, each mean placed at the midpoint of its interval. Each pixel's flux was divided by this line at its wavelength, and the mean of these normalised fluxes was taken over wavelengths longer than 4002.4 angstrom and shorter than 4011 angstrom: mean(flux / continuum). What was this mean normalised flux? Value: 0.97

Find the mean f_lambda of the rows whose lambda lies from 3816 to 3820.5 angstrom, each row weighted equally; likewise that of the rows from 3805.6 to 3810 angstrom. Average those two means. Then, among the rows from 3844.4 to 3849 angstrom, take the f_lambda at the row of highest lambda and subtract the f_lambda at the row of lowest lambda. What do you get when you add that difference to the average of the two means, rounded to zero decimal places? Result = 11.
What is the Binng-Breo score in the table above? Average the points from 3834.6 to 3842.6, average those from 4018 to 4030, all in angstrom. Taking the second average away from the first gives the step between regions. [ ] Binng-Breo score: -11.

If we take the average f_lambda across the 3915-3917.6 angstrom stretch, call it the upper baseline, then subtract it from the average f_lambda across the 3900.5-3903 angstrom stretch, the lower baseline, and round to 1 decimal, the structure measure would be 1.5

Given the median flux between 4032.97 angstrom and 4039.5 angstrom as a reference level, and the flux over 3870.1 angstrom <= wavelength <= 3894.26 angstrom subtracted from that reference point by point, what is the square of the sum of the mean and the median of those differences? 249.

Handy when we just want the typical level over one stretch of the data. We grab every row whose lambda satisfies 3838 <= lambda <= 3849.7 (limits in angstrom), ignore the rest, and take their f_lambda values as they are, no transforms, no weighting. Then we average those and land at 9.6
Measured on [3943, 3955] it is 13.6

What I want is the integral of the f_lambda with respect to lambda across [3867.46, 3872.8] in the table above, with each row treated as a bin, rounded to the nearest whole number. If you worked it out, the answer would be 39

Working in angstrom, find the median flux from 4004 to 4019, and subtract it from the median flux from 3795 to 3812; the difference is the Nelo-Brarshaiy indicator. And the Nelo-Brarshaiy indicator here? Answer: -5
